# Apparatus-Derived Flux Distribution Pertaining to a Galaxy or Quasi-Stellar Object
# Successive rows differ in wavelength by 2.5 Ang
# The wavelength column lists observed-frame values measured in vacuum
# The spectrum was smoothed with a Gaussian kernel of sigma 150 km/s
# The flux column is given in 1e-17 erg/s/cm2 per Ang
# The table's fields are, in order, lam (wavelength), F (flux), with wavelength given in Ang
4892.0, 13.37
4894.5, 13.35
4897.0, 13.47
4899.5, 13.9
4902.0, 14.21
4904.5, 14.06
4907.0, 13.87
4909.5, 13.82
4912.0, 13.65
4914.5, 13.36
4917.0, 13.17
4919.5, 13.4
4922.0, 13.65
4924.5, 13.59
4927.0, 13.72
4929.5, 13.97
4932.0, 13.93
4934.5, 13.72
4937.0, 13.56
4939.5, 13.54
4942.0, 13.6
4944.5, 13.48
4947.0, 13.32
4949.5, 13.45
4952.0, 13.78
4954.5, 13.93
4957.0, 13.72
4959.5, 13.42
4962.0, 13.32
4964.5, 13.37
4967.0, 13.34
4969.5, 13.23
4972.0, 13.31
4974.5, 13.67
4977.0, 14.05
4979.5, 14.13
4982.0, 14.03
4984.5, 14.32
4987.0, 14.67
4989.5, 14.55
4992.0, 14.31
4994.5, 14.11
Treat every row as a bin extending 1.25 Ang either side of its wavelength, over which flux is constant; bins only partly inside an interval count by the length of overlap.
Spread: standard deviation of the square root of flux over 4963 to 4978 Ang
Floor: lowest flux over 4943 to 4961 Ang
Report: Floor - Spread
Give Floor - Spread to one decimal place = 13.3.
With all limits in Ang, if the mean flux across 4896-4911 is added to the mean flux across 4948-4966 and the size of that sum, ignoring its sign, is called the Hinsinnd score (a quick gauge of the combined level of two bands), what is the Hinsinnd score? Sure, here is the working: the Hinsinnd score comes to 27.5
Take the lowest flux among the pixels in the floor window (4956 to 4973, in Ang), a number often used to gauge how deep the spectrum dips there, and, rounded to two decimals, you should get 13.23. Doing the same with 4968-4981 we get 13.23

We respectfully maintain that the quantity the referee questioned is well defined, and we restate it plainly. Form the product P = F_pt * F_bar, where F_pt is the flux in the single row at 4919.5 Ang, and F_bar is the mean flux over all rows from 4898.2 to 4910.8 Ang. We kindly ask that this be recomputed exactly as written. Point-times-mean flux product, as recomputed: 187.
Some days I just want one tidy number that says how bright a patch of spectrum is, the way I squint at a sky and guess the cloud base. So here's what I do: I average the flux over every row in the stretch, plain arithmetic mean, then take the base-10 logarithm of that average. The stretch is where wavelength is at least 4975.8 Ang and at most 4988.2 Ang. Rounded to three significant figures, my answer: 1.15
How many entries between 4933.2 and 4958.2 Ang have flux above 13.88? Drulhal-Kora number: 1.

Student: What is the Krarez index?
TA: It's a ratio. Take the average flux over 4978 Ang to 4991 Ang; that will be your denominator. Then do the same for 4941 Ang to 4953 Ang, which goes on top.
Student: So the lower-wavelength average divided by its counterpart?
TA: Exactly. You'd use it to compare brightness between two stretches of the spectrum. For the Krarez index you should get 0.943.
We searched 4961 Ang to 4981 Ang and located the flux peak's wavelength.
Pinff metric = 4979.5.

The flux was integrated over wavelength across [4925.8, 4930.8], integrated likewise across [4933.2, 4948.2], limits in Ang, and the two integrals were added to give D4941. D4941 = 272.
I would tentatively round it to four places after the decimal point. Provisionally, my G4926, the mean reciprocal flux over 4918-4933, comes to 0.0730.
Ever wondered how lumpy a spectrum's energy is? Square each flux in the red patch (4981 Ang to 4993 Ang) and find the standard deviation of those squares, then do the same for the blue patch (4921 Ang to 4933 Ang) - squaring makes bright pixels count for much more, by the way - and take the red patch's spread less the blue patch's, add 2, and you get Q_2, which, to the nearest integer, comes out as 4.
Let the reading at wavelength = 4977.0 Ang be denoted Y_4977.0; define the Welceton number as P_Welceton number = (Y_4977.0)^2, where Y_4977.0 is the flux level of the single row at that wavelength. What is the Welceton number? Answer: 197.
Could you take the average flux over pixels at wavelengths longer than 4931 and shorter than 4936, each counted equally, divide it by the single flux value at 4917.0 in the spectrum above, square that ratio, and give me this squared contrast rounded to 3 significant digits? 1.10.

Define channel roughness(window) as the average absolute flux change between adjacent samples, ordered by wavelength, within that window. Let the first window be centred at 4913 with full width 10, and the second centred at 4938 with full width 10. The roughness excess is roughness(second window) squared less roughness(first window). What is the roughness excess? -0.21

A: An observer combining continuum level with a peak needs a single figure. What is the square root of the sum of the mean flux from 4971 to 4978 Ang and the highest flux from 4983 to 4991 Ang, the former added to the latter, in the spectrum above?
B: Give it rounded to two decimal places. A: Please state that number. 5.32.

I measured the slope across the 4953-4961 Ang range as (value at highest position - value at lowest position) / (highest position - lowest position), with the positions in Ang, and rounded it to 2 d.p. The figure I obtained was -0.10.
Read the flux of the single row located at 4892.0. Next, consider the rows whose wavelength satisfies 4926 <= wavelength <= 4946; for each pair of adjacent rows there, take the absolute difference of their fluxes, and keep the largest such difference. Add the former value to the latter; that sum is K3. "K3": 13.6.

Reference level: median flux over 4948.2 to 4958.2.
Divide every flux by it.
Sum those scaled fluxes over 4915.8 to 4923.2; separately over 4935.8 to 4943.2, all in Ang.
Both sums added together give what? 5.89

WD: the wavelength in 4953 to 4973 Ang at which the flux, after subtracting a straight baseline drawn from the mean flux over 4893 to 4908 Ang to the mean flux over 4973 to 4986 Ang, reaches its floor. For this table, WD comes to 4969.5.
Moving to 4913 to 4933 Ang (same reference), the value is 4917.0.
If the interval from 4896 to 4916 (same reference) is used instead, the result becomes 4914.5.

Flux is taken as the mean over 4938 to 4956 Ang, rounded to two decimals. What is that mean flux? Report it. 13.59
